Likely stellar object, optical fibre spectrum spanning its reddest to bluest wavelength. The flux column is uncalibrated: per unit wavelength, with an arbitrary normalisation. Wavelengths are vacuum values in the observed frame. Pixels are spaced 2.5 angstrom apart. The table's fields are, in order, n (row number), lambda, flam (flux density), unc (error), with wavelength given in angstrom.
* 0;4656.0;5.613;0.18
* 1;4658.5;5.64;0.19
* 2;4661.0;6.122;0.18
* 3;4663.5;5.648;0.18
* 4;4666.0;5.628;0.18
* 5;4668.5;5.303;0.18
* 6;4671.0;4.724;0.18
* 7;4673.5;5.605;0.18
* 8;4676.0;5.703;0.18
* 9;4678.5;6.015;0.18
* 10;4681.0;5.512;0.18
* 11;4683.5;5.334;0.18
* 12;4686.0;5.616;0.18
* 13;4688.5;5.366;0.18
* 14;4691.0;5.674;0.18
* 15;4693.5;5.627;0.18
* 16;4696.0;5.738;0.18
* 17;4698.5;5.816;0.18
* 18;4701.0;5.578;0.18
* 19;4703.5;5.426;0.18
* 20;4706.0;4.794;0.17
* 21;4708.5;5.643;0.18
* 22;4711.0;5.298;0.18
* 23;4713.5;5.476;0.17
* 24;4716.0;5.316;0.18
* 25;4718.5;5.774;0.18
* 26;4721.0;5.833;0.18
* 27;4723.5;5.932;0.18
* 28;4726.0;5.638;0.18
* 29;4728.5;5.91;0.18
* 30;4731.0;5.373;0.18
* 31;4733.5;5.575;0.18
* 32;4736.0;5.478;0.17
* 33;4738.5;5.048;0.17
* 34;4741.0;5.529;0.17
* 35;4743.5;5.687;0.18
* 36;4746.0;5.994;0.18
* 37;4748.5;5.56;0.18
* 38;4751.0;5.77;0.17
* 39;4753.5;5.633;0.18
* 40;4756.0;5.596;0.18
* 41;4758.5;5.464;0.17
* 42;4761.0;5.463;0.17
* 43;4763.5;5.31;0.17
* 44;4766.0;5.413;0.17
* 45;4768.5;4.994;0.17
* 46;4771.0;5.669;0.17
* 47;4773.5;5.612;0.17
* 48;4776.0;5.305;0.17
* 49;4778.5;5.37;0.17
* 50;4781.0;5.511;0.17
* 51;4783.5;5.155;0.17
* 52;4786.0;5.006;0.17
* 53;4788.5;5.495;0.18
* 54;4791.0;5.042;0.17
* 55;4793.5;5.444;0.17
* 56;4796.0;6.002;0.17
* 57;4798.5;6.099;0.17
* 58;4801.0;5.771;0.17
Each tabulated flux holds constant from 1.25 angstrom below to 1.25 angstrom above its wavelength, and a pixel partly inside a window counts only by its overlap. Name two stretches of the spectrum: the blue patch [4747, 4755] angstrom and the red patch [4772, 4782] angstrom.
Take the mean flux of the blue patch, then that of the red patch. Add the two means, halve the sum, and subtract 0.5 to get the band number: 5.1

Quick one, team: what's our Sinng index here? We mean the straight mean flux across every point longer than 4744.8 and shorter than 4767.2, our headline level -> 5.58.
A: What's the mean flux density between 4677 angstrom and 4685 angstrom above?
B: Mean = 5.62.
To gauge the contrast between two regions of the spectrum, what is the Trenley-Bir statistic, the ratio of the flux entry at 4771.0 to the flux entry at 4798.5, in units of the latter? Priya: 0.93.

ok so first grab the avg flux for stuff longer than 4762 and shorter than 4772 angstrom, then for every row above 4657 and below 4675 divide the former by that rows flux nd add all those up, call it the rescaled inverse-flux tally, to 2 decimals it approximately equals 6.81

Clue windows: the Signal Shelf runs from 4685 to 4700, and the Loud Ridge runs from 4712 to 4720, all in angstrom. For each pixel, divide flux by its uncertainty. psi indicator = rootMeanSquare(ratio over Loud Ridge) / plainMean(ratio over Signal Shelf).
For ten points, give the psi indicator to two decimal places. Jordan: 1.00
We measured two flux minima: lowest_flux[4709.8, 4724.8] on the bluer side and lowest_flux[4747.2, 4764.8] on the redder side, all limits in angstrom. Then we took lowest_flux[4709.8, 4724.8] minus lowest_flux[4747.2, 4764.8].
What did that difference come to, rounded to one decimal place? 0.0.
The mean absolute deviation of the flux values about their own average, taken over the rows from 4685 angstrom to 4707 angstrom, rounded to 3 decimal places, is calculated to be 0.213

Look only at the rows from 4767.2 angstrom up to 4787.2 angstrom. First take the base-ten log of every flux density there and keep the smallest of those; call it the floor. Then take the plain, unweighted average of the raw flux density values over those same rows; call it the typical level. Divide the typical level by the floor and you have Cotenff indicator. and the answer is 7.6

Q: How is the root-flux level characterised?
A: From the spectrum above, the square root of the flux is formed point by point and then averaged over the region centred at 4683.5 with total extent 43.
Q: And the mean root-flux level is 2.35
